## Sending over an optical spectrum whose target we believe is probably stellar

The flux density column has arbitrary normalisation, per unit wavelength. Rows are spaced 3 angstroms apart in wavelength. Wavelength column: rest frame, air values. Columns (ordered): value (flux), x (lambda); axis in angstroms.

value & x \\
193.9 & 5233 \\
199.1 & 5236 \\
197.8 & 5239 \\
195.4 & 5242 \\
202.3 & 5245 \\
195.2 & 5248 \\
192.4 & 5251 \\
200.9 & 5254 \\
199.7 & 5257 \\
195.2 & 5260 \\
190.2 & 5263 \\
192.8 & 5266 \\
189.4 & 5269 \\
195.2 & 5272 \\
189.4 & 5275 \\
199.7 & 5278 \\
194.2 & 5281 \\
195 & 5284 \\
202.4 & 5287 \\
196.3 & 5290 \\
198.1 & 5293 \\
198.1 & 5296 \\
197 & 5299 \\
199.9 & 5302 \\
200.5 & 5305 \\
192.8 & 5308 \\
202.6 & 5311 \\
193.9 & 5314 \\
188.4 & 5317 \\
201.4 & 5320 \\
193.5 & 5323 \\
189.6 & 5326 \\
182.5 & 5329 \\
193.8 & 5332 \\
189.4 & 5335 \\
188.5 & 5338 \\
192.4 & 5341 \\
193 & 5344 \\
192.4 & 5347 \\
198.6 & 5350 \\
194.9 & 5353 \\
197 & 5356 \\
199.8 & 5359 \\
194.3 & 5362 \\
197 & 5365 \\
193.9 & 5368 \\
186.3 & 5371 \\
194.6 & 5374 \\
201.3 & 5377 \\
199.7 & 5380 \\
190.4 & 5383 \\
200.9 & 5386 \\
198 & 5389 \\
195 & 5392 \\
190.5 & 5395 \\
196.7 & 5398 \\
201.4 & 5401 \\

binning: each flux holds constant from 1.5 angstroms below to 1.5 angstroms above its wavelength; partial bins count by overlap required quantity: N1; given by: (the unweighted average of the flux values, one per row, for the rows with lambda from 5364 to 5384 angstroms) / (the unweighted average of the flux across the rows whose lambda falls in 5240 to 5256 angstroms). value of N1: 0.99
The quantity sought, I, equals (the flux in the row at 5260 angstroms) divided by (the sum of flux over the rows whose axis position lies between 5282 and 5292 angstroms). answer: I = 0.329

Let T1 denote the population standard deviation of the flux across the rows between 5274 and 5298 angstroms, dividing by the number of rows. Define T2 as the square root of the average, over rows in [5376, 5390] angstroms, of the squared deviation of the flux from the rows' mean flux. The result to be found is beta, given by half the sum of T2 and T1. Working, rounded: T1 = 3.7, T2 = 4.0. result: 3.8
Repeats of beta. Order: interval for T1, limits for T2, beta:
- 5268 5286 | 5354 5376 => 3.8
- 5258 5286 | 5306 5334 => 4.5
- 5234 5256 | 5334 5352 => 3.2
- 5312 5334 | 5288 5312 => 4.1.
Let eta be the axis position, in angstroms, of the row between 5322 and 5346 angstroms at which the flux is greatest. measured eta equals 5332 angstroms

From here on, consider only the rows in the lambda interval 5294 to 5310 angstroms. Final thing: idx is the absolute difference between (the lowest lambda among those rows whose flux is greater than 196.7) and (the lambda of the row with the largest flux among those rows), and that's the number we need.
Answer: 9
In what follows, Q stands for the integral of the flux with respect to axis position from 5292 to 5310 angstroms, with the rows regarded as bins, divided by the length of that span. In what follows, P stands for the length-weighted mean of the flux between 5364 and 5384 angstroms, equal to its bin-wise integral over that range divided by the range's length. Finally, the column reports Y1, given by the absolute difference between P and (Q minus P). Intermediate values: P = 195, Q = 198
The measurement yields 192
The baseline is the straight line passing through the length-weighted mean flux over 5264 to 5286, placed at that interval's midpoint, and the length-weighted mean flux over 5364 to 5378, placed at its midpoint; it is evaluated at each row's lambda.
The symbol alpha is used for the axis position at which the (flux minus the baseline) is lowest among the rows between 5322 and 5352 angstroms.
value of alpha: 5329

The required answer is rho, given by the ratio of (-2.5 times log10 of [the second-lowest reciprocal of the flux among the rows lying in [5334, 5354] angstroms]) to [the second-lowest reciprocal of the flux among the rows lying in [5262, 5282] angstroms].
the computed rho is 1117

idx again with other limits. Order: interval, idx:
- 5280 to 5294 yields 0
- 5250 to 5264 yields 0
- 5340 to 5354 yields 0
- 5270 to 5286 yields 0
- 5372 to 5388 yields 0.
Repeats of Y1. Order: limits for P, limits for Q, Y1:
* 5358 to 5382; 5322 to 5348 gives 201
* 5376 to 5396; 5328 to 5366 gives 200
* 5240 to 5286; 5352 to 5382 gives 195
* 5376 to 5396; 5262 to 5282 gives 200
